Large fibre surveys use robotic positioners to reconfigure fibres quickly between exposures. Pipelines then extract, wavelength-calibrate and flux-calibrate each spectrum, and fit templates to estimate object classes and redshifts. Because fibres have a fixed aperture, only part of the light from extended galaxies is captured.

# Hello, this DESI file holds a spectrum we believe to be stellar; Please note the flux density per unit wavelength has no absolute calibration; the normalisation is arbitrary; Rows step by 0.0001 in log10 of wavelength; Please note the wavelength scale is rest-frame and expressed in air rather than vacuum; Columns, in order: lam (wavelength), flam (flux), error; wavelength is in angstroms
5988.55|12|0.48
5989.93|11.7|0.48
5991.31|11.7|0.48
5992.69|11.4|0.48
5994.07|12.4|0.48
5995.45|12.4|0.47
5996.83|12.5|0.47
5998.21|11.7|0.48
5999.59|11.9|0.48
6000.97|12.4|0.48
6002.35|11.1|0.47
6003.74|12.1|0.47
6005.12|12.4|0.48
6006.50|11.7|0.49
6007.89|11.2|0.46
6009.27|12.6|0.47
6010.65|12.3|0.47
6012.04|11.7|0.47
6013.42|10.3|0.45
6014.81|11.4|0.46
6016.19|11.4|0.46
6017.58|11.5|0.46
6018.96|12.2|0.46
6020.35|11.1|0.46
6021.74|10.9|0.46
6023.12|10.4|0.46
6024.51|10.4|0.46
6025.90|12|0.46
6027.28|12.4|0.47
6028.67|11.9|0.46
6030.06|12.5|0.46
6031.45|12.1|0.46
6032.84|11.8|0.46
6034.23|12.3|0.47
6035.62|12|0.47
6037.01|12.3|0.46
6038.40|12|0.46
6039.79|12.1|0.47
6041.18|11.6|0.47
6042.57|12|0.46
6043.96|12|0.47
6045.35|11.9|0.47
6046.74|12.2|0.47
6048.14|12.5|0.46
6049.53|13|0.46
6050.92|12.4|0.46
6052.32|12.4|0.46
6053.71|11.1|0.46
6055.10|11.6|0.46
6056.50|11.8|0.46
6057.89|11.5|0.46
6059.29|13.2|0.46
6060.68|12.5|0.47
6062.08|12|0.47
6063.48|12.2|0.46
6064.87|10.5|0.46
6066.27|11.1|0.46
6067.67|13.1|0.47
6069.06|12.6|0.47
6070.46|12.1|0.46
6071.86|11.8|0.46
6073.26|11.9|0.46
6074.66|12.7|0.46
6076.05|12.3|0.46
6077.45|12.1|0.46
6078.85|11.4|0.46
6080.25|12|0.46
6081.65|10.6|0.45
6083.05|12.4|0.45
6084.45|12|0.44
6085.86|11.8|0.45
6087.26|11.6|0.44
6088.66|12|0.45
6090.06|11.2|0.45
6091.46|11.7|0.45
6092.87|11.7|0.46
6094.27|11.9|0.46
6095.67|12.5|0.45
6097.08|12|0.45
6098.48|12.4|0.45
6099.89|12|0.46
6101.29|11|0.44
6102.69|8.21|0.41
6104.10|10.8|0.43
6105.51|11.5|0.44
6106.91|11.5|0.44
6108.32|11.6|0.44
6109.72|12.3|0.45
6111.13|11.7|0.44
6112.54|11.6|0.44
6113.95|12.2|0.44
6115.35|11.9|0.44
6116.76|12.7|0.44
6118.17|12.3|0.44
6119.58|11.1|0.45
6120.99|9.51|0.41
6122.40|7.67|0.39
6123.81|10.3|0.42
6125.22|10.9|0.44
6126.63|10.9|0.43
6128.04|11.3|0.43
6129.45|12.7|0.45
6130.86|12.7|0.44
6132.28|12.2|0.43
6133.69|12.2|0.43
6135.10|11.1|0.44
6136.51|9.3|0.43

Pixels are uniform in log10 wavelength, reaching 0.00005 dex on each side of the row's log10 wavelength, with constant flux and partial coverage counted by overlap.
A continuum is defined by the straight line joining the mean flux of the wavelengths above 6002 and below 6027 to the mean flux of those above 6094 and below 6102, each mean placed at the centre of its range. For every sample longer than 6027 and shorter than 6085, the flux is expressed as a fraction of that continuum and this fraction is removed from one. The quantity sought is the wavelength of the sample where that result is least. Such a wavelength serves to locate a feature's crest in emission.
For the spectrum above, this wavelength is 6059.29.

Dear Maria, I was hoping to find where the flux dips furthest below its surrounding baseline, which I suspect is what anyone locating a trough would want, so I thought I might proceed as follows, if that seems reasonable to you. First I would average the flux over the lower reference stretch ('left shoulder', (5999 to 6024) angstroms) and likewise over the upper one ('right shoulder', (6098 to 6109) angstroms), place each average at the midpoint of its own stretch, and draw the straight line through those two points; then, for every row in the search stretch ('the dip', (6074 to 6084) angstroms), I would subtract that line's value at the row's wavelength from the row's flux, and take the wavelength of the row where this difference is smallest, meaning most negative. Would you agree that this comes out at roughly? 6081.65 angstroms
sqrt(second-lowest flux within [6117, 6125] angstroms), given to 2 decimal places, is 3.08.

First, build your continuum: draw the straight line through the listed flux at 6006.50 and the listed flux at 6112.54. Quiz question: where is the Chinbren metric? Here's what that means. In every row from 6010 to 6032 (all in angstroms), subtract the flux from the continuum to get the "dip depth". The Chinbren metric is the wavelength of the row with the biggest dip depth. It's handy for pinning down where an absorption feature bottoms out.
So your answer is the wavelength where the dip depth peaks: 6013.42 angstroms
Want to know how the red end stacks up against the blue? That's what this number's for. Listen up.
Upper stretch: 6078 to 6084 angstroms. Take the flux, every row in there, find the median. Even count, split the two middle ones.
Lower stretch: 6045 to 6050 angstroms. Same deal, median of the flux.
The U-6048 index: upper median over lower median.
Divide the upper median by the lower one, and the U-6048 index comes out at 0.95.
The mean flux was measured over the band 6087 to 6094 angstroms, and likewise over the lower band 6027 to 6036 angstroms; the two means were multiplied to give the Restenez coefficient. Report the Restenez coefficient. 141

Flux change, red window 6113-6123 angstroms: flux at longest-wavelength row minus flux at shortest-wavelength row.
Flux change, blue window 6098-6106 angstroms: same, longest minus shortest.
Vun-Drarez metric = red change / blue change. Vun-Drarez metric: 5.0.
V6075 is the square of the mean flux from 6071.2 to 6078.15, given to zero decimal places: 148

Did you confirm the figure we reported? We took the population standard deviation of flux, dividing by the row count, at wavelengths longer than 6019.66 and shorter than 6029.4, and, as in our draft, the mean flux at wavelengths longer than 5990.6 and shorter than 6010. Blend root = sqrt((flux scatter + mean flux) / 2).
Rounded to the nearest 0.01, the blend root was 2.52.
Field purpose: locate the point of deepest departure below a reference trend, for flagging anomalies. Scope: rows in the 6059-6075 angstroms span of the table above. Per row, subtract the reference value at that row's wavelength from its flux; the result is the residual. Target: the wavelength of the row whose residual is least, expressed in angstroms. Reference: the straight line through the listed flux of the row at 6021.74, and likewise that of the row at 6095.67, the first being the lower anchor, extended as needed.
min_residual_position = 6064.87 angstroms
